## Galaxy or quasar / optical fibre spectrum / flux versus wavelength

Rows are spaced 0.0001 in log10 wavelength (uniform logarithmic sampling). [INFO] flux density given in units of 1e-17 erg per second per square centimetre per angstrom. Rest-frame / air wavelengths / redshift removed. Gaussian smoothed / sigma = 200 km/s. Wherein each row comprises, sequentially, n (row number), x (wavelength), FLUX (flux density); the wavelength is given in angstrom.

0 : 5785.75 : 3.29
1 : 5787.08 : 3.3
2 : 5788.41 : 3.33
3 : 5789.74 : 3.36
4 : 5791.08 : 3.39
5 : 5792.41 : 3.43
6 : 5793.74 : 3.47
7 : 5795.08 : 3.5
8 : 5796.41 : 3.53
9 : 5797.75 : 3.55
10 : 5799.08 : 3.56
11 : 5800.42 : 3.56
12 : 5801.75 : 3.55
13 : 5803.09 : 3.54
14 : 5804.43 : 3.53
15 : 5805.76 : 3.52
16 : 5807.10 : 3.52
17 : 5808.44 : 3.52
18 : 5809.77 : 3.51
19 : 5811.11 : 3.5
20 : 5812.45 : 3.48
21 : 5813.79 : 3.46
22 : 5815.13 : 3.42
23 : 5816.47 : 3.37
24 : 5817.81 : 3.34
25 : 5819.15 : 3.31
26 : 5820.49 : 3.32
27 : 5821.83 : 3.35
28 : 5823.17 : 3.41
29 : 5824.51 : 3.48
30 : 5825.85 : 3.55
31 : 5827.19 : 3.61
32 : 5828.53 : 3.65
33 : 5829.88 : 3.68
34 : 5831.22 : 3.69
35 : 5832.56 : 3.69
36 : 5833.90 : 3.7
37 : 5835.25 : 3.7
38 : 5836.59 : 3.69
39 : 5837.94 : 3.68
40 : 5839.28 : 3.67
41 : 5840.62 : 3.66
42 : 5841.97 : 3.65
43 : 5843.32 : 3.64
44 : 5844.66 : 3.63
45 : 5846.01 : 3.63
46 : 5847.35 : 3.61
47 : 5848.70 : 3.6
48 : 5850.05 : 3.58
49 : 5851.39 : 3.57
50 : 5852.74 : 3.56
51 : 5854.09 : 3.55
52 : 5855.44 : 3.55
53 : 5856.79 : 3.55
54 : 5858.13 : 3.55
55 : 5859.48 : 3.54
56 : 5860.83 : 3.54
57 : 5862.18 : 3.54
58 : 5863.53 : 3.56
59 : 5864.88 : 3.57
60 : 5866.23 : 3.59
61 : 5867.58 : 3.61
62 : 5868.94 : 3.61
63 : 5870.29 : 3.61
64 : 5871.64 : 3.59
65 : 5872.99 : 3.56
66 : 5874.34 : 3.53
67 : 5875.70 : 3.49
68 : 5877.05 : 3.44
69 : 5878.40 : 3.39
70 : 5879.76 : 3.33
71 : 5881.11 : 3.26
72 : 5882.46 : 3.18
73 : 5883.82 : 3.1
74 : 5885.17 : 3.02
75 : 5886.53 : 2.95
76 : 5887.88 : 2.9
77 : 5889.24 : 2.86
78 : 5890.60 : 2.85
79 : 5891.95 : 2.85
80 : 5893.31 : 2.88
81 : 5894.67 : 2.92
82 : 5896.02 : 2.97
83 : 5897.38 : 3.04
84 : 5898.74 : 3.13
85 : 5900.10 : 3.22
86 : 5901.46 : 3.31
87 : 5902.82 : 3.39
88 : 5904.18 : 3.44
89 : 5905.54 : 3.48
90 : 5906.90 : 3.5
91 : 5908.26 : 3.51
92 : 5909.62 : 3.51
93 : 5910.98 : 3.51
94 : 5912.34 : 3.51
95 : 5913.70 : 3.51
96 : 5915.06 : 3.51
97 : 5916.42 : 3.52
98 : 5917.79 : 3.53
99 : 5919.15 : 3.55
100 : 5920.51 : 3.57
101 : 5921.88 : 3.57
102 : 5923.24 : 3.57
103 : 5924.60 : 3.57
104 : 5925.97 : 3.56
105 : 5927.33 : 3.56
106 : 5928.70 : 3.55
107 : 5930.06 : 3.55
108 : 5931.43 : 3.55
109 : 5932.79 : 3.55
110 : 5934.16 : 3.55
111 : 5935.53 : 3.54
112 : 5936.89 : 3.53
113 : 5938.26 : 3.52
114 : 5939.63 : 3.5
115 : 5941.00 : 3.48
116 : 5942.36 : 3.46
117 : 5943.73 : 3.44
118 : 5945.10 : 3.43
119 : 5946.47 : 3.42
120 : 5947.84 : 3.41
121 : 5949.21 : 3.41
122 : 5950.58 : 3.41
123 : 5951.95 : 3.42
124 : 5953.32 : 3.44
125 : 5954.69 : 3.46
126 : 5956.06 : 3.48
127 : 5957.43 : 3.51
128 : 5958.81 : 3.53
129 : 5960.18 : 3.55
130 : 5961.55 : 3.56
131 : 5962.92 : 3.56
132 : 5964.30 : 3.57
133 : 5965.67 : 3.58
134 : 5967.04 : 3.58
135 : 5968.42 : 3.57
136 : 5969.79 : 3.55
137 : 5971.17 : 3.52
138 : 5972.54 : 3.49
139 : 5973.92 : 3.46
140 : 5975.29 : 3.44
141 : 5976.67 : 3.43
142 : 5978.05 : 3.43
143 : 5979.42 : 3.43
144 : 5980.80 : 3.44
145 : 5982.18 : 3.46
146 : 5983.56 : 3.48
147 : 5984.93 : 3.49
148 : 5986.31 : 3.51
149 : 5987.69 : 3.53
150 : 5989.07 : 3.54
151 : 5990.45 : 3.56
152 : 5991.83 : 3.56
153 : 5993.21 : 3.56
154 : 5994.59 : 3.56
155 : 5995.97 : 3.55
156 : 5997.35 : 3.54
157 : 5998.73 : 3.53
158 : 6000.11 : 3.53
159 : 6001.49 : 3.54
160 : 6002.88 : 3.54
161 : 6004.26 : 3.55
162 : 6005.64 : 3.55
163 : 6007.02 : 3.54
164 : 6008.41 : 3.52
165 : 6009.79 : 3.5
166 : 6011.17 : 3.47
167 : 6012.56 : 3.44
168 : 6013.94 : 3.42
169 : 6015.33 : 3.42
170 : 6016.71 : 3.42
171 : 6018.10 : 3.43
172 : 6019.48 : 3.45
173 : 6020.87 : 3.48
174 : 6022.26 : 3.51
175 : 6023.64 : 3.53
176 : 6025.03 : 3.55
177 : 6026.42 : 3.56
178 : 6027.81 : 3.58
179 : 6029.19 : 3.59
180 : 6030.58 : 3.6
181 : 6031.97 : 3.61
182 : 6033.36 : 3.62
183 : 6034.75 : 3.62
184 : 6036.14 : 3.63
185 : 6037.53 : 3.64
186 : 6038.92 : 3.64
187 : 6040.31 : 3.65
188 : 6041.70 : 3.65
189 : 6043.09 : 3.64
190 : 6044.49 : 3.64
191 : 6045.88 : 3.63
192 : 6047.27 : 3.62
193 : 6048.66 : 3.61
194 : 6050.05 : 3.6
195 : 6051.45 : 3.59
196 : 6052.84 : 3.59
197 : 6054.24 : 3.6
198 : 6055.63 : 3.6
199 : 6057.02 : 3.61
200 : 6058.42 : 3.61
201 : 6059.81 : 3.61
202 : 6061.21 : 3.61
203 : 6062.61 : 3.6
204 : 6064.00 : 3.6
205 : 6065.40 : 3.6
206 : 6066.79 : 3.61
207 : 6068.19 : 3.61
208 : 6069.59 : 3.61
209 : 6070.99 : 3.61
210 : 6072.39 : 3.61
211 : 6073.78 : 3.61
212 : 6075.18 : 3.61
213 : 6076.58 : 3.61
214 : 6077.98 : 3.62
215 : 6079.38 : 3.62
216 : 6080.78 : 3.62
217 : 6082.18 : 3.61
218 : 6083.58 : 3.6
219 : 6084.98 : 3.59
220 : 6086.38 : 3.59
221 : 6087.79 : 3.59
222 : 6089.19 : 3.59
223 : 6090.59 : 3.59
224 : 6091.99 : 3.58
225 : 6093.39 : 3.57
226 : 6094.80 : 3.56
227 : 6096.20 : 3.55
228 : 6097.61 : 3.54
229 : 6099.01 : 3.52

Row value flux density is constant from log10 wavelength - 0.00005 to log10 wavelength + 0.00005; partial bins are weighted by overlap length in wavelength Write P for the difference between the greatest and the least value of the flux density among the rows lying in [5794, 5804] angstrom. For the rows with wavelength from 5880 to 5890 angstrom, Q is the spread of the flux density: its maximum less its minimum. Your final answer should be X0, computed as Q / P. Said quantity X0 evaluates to 6.7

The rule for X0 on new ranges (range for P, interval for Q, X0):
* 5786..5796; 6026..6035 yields 0.3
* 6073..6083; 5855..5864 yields 2.0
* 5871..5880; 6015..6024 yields 0.4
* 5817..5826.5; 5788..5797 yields 0.8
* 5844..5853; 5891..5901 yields 5.3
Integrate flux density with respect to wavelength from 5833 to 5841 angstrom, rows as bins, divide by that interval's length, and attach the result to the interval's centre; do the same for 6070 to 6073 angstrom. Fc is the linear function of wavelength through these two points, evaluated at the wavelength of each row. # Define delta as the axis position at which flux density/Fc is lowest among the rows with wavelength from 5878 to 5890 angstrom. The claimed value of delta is 5889.24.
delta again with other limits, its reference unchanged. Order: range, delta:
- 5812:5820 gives 5819.15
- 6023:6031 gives 6023.64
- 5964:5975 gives 5973.92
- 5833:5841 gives 5840.62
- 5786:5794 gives 5787.08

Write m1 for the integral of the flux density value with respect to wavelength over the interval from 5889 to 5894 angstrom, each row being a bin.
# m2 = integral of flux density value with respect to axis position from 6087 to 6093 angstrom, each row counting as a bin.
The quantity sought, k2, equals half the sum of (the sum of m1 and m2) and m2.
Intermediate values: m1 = 14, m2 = 21.5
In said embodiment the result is 29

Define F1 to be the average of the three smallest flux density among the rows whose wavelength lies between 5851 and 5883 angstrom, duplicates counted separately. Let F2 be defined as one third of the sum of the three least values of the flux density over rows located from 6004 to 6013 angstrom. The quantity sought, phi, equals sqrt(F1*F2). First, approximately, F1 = 3.26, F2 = 3.47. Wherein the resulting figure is 3.36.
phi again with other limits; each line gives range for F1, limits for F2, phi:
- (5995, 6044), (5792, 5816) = 3.43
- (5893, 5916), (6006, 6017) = 3.16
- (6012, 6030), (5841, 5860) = 3.48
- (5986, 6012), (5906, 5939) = 3.50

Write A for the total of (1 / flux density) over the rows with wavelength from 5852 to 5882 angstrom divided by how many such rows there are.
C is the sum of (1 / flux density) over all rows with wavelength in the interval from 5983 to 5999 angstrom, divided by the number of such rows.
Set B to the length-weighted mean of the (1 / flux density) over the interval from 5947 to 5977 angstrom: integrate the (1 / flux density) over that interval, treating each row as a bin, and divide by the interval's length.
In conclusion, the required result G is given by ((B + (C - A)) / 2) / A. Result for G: 0.50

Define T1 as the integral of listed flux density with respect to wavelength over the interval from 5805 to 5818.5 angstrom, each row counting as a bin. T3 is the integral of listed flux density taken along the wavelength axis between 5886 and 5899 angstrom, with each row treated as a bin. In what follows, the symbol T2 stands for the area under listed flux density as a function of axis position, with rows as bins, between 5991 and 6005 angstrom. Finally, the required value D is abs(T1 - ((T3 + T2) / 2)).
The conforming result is 2.9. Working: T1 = 46.8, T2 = 49.7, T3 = 38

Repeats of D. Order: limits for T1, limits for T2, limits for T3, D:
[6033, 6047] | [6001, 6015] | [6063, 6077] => 1.1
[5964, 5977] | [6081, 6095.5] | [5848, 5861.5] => 4.3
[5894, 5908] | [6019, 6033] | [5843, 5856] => 2.7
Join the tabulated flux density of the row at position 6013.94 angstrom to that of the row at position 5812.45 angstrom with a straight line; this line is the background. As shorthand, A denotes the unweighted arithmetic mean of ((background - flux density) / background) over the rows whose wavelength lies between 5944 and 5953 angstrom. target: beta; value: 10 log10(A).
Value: -22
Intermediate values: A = 0.01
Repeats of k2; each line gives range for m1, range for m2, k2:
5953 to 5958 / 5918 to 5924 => 30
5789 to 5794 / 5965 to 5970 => 26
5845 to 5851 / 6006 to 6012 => 32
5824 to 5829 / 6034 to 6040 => 31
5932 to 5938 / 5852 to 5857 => 28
